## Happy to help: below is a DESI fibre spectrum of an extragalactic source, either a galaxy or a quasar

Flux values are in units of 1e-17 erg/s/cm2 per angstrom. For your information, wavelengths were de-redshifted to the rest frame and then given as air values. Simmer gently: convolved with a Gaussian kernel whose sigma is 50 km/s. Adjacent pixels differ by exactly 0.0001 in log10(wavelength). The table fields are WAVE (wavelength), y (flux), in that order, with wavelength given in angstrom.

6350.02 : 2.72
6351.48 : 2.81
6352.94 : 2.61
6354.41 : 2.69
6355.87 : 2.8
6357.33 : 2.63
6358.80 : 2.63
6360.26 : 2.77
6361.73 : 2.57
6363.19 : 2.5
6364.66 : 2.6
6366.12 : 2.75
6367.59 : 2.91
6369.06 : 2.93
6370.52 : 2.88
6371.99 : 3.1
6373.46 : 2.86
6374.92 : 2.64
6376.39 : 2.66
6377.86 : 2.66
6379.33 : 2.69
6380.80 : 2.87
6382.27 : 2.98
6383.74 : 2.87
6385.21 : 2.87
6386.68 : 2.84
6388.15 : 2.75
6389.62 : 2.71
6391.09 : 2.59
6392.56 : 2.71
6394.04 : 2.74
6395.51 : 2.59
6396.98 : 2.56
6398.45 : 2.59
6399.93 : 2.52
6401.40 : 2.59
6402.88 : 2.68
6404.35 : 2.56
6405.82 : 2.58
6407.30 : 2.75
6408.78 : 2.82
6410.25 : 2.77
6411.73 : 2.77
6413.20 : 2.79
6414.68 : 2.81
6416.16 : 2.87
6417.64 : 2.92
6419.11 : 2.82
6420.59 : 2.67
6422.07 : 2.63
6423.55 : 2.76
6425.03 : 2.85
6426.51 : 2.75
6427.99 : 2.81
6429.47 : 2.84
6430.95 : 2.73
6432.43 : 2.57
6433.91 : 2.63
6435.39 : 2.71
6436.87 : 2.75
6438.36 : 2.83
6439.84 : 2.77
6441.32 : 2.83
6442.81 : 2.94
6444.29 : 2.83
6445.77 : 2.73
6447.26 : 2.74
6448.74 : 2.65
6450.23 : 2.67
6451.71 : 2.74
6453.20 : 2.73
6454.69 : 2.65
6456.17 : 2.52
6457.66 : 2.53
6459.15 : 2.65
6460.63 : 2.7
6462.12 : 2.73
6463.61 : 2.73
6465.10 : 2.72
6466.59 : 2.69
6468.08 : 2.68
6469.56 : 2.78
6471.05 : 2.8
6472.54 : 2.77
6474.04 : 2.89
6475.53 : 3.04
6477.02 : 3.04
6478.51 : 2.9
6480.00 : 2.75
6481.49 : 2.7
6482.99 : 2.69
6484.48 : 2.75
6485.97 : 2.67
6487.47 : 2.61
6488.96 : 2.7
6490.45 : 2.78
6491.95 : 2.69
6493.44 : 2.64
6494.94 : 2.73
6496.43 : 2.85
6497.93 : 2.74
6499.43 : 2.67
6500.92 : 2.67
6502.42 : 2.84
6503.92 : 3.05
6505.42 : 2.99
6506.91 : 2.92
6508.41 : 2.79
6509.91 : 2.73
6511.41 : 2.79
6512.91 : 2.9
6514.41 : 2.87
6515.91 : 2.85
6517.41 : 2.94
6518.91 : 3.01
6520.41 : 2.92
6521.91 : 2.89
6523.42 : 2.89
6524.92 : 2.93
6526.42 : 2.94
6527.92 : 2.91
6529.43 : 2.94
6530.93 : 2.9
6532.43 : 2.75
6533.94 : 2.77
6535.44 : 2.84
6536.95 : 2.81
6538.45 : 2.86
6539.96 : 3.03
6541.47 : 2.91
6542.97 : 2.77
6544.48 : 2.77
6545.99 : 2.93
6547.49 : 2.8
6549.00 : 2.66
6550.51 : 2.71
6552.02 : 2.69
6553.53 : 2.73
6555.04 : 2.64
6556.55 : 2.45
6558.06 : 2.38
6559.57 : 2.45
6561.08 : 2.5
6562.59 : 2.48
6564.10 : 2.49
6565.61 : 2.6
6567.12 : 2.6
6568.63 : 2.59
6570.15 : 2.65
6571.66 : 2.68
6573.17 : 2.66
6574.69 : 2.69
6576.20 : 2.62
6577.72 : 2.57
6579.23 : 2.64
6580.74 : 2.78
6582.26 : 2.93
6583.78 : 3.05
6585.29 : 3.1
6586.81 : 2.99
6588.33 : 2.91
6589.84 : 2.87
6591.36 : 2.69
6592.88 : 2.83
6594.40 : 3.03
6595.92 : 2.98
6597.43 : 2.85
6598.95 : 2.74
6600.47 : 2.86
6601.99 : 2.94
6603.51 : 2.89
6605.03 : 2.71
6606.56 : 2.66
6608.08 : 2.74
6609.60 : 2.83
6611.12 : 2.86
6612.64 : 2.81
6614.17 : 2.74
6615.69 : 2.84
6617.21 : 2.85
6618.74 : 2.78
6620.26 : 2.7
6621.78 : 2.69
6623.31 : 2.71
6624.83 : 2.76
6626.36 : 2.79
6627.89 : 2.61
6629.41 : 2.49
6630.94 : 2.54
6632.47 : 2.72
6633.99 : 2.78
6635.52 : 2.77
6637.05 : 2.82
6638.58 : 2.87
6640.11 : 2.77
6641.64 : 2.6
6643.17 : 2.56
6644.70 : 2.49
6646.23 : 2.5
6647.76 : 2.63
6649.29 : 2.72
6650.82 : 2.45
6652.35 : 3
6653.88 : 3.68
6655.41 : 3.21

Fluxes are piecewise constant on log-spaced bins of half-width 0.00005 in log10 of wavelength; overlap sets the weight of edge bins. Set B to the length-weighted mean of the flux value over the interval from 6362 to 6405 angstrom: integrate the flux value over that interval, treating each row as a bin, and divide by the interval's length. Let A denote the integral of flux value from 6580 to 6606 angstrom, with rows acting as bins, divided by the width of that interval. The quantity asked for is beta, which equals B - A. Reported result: -0.16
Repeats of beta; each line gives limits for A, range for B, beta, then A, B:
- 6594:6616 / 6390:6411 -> -0.18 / 2.83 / 2.65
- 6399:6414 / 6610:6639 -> 0.06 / 2.68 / 2.74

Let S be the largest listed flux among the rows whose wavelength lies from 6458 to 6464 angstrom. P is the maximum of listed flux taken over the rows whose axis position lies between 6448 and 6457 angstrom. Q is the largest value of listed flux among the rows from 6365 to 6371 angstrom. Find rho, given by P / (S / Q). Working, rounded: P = 2.74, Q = 2.93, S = 2.73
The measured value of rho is 2.94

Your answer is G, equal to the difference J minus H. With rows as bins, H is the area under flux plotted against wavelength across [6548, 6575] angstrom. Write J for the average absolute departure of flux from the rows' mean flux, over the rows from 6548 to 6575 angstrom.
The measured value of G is -69.9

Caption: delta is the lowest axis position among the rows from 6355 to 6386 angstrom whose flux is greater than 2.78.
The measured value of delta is 6355.87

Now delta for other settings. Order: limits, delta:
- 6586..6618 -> 6586.81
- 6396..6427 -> 6408.78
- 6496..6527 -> 6496.43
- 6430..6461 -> 6438.36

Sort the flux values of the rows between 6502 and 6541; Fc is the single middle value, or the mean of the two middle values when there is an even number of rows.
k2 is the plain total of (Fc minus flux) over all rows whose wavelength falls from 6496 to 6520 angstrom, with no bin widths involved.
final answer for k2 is 0.7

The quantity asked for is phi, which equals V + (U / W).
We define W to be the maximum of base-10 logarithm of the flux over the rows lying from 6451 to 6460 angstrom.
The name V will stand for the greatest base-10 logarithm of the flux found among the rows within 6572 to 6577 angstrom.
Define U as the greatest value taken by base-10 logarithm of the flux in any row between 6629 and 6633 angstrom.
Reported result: 1.42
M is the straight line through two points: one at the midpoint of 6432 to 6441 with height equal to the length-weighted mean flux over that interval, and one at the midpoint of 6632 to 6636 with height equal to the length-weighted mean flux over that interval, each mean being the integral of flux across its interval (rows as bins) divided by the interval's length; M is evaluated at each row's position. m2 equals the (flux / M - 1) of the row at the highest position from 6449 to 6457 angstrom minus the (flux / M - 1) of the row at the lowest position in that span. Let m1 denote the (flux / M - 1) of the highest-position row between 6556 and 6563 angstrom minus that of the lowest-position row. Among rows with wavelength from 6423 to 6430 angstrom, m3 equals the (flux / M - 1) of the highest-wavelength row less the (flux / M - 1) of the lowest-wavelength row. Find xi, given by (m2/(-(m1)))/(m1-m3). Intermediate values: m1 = 0.01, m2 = -0.06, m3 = 0.03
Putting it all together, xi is -286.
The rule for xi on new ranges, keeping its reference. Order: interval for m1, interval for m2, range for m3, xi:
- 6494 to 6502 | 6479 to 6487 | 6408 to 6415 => 73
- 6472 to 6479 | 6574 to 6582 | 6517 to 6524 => -10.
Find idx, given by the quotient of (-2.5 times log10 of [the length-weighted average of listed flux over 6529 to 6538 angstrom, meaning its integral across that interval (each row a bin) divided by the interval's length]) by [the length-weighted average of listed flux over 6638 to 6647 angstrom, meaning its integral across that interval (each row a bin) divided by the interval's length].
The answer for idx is -0.431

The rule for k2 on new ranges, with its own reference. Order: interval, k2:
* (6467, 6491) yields 1.8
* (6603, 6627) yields 2.0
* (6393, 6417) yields 3.3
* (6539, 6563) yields 3.4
